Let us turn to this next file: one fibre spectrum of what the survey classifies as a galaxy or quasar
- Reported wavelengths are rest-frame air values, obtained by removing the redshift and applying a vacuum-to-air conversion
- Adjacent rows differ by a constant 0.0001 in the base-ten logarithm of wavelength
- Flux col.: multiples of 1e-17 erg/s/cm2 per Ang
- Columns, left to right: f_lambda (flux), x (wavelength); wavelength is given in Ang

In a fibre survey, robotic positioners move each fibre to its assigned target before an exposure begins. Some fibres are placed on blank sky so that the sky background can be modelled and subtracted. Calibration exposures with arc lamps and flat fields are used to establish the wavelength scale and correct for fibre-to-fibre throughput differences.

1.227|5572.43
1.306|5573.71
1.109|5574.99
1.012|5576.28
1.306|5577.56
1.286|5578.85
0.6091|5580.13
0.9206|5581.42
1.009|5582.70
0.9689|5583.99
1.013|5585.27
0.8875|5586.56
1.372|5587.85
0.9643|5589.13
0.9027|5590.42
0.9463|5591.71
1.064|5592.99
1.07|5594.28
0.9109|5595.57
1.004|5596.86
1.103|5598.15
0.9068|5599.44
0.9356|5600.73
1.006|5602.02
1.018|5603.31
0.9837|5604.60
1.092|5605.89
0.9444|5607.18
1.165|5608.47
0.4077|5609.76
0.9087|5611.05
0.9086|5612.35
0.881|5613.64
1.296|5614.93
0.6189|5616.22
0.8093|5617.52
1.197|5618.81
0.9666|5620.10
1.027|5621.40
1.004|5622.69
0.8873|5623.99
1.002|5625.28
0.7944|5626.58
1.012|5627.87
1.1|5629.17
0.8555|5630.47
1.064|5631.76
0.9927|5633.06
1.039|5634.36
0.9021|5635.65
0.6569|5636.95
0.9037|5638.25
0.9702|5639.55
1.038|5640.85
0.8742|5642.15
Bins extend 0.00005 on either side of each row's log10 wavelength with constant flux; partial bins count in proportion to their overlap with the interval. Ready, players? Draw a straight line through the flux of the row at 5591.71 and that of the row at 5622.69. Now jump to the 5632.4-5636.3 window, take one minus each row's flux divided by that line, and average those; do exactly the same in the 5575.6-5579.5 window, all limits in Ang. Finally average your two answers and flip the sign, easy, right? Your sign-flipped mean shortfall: 0.13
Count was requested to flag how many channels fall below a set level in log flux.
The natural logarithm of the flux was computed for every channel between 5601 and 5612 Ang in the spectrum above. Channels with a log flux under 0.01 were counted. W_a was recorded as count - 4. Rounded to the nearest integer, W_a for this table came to 1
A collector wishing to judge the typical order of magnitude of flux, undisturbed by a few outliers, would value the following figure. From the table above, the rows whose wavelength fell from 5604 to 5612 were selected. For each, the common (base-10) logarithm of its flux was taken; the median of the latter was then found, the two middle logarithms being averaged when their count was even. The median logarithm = -0.016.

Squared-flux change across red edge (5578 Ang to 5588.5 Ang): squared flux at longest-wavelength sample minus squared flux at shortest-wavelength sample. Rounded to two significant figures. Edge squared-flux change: 0.23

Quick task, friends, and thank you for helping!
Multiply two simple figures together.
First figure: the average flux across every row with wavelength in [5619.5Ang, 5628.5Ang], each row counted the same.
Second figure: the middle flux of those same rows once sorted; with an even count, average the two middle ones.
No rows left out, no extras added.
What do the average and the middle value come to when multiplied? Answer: 0.958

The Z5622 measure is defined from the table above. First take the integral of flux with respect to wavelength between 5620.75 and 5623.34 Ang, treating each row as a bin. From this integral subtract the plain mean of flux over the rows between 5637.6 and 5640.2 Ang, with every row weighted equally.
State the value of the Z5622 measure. 1.69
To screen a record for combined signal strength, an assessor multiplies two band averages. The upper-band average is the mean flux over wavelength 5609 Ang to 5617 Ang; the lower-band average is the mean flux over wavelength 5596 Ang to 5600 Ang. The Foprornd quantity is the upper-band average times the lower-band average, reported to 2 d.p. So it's 0.84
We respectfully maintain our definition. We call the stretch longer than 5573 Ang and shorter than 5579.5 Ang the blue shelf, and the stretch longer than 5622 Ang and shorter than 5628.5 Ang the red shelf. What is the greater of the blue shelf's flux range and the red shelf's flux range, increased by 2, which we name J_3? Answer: 2.29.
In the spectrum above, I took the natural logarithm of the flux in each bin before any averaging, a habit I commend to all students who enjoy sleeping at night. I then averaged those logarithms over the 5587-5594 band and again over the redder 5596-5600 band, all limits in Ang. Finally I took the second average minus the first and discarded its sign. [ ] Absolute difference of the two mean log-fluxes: 0.04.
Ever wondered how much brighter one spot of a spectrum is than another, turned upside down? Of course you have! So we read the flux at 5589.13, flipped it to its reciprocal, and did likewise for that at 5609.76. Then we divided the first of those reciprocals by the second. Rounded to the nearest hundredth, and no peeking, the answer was 0.42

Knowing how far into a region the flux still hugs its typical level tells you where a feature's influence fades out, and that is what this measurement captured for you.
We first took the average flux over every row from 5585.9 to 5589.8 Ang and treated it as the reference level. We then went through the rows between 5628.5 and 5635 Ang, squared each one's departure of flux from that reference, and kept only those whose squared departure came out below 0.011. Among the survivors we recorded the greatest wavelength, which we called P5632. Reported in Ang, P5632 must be 5634.36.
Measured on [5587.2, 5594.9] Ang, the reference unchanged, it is 5594.28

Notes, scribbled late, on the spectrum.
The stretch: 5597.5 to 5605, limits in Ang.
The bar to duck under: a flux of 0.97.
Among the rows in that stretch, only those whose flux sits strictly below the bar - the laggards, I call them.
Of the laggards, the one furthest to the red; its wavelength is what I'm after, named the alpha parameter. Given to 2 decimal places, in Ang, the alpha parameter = 5600.73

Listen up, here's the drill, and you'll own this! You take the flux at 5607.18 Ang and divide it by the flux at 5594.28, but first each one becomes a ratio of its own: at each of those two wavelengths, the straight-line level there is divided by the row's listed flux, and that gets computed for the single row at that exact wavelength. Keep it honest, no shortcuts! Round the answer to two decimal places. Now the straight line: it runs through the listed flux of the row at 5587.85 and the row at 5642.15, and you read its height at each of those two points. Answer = 1.03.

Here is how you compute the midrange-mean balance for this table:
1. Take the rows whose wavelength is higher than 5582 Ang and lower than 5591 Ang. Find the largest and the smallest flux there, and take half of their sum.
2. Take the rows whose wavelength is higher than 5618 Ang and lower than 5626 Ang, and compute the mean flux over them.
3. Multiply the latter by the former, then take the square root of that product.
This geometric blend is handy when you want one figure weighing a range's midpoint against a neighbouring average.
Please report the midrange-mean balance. 1.07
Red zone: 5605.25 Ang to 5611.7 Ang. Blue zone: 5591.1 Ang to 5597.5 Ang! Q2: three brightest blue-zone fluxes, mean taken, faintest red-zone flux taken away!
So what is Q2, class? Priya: 0.638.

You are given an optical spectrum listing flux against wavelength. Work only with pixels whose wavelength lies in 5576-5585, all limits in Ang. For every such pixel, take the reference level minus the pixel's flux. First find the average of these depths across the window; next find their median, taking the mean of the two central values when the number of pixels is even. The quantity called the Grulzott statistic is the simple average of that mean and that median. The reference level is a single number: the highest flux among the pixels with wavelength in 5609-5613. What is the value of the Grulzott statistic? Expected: -0.10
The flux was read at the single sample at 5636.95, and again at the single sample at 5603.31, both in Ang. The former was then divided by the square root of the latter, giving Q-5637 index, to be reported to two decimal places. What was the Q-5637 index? 0.65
